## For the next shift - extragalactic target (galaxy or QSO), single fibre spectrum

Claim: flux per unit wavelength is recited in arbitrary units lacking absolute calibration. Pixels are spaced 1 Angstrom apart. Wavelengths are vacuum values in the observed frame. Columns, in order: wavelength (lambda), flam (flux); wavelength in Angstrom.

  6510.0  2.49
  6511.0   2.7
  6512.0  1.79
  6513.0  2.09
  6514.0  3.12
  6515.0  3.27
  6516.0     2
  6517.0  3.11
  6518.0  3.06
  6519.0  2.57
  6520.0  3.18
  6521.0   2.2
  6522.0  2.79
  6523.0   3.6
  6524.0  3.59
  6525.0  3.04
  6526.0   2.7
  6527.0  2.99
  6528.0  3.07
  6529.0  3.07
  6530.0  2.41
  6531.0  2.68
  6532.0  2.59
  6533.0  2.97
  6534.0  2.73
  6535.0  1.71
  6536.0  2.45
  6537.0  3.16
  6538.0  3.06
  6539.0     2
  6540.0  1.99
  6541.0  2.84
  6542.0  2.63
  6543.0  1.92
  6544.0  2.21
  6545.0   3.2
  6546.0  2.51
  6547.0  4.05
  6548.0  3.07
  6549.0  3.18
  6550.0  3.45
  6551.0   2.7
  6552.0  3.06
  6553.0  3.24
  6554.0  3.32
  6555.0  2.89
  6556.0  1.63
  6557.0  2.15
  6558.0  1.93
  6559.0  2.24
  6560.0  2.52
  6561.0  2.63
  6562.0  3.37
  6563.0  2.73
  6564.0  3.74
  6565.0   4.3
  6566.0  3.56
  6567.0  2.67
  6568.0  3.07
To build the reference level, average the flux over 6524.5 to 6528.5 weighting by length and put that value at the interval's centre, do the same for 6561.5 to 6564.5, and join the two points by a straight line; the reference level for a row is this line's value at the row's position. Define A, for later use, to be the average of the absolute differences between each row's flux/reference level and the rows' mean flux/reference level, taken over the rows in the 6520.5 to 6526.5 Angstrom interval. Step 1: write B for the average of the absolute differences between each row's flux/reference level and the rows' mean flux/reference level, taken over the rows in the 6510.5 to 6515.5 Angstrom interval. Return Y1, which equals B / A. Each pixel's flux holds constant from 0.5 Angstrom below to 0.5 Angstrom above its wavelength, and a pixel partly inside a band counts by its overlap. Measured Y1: 1.3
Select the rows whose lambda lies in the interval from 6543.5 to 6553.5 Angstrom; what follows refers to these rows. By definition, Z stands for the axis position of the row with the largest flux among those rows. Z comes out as 6547.0 Angstrom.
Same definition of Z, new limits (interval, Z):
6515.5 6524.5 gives 6523.0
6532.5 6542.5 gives 6537.0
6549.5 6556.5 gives 6550.0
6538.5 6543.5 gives 6541.0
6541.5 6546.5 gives 6545.0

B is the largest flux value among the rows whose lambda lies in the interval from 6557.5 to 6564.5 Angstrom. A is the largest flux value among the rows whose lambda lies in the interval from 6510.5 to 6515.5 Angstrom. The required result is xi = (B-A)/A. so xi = 0.1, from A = 3.27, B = 3.74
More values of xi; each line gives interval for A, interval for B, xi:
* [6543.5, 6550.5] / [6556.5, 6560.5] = -0.4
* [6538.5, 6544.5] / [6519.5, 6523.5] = 0.3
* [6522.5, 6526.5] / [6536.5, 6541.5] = -0.1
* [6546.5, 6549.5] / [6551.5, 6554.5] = -0.2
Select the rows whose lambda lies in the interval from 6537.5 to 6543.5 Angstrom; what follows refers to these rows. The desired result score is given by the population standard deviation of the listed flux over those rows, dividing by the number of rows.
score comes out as 0.45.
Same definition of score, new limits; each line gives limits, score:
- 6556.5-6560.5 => 0.21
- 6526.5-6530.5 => 0.28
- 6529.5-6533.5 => 0.20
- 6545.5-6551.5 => 0.50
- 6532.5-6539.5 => 0.51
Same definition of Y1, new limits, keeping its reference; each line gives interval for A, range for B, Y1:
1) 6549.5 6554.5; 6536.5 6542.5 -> 2.0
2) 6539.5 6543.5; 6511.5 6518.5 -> 1.6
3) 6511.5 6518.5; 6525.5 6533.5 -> 0.4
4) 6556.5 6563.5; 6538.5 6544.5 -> 1.0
